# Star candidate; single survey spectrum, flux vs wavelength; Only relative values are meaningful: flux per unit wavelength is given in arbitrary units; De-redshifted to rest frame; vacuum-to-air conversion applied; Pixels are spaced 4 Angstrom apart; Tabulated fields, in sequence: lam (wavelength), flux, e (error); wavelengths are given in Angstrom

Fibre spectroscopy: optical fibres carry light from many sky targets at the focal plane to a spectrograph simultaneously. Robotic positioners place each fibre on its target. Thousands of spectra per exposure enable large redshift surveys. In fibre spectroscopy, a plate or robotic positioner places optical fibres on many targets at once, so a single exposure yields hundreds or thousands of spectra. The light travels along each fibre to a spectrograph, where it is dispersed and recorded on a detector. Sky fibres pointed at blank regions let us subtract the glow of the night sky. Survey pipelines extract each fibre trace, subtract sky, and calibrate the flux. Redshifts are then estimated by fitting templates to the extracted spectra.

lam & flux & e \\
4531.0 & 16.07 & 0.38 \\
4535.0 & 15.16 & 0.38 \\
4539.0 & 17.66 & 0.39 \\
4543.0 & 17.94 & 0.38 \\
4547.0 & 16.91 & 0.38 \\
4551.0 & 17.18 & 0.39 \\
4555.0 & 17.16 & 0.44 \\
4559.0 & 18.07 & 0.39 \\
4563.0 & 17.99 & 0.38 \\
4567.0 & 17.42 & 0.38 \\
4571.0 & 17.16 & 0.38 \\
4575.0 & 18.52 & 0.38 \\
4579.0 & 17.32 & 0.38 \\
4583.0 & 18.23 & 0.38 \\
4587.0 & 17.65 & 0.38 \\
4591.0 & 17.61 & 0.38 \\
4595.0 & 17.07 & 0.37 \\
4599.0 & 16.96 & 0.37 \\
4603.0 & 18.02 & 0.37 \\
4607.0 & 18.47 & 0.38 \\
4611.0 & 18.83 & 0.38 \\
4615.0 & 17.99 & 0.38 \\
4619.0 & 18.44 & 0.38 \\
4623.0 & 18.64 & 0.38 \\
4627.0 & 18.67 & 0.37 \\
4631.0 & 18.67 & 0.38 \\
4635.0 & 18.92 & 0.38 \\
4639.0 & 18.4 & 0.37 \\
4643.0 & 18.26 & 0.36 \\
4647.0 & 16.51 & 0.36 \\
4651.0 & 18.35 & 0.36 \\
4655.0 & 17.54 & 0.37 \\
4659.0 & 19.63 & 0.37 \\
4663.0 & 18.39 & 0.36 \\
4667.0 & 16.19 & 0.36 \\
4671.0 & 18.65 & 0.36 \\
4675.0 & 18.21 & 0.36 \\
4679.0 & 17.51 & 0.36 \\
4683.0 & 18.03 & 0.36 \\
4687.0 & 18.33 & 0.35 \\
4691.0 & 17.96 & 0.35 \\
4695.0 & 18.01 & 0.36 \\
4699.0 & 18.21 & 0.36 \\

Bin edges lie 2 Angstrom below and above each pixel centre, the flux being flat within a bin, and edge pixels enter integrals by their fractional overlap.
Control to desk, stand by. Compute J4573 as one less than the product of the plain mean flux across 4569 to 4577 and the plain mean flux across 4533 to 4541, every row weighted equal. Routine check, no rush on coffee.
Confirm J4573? 292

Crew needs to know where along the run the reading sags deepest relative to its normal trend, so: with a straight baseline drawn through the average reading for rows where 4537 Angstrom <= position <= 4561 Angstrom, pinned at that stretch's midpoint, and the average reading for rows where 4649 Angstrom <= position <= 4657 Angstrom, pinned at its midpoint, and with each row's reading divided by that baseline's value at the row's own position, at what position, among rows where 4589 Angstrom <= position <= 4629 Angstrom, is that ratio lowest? 4599.0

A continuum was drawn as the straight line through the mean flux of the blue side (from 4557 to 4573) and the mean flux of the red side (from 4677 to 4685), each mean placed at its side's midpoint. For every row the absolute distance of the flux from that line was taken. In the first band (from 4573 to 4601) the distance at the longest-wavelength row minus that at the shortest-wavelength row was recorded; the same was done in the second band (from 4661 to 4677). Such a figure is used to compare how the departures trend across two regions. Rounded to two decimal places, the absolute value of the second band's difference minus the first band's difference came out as 0.07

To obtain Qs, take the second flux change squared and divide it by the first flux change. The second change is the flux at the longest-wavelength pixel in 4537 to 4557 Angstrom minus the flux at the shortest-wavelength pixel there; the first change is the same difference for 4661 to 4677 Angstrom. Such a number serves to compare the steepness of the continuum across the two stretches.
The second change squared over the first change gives -1.4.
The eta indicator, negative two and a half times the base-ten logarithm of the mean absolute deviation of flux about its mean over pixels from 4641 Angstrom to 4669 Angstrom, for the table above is 0.1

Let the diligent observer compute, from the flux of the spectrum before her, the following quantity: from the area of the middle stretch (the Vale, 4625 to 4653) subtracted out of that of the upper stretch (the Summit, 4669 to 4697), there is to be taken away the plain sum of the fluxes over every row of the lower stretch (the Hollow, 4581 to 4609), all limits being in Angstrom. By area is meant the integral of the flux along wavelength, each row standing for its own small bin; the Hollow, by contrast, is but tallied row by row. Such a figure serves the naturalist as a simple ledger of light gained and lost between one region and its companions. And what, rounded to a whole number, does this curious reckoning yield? -128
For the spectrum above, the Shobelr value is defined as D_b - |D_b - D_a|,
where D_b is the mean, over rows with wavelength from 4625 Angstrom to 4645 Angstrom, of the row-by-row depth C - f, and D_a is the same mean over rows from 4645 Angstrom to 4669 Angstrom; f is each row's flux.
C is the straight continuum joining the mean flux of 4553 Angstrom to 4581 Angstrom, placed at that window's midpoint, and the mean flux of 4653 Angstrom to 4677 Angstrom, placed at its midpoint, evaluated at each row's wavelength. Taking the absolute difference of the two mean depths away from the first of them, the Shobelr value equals -1.5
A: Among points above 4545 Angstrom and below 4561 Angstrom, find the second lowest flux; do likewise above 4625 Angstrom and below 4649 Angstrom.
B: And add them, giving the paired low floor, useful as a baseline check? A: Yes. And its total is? 35.4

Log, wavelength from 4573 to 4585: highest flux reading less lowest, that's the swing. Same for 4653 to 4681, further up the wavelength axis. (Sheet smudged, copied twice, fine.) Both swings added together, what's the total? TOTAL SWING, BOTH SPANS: 4.6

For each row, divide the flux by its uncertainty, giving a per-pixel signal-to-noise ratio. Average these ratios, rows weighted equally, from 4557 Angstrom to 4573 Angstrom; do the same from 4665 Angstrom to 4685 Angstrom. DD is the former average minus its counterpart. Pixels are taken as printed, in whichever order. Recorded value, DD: -3.0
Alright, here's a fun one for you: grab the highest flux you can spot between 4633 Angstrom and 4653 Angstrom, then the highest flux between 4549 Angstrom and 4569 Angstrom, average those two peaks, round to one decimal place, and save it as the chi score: 18.5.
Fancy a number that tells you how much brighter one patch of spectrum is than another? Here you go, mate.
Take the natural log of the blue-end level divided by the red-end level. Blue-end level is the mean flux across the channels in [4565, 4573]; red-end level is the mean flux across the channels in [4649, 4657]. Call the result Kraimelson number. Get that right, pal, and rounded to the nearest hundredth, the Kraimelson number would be -0.04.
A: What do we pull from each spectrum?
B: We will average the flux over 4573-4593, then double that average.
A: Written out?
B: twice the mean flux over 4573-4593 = 35.7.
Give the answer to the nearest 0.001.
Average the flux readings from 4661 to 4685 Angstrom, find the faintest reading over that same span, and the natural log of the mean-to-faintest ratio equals 0.096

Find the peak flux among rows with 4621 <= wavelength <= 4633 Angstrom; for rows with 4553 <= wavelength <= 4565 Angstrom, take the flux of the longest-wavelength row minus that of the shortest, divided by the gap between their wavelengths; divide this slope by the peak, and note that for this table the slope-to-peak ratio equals 0.006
